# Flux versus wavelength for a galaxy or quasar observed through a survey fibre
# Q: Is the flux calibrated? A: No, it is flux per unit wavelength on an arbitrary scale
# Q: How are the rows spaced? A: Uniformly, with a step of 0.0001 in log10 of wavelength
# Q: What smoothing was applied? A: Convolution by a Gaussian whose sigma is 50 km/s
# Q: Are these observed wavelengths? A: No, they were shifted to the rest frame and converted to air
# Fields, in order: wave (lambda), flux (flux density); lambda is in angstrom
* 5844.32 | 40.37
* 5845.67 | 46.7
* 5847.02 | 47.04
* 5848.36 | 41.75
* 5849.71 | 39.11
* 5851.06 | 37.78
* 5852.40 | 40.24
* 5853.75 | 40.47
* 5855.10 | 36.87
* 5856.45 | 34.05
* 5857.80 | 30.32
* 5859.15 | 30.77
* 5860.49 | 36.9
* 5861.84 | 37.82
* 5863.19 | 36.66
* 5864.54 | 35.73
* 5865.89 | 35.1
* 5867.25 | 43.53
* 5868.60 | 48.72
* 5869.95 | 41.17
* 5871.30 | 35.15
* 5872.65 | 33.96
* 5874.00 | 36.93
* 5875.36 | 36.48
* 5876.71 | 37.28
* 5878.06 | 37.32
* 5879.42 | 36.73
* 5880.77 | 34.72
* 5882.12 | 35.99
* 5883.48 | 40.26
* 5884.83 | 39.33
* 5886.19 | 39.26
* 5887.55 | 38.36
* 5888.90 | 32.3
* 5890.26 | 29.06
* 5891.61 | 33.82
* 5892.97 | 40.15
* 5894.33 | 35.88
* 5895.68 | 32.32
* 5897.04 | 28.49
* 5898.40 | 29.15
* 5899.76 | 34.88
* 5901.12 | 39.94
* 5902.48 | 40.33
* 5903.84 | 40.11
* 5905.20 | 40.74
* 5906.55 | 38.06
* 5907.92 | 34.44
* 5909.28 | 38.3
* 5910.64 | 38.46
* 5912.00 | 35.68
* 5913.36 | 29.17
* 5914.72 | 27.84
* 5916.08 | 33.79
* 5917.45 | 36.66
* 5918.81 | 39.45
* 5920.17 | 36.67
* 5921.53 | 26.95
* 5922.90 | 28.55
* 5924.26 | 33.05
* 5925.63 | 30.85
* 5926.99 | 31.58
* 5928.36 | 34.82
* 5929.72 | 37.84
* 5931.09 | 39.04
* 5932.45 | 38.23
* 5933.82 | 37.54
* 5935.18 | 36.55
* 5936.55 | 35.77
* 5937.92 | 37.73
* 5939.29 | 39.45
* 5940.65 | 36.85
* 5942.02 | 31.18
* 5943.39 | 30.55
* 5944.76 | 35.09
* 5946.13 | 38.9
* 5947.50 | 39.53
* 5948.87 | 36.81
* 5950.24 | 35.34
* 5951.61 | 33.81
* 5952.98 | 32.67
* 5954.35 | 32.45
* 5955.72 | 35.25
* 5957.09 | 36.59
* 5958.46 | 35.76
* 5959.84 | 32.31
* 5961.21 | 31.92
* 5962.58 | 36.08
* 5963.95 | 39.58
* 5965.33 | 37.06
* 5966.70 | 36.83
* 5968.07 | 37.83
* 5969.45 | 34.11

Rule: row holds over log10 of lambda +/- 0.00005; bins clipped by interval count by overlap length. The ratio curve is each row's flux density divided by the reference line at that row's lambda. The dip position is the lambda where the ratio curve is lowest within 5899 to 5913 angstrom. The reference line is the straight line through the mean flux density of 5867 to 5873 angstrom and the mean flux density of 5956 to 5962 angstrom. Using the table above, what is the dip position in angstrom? 5899.76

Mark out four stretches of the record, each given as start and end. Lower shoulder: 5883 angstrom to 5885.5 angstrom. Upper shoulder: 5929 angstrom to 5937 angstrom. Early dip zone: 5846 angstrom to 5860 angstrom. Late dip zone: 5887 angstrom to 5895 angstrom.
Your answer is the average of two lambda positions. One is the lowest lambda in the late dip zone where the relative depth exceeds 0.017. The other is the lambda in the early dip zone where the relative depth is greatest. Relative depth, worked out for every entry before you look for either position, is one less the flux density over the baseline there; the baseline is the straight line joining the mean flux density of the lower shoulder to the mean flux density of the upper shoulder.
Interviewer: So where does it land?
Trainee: 5872.7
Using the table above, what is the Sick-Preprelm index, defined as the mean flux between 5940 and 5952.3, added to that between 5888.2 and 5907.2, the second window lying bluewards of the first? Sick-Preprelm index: 70.7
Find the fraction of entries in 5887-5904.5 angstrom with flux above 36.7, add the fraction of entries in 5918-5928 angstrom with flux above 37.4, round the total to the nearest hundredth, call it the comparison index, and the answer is 0.53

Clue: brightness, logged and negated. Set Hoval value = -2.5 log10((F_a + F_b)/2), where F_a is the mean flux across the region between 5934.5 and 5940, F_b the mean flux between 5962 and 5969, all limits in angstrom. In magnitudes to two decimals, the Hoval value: -3.93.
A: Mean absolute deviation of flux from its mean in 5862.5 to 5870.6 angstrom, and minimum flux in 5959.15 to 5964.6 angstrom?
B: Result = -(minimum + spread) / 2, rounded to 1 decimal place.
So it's -18.1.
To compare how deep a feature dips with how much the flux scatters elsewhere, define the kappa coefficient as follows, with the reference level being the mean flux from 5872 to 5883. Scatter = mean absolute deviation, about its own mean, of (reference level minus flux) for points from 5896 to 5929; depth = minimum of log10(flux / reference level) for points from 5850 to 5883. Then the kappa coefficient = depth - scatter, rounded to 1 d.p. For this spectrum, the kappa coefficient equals -3.9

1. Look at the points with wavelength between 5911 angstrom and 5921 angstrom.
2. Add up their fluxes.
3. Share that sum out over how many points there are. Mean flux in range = 34.2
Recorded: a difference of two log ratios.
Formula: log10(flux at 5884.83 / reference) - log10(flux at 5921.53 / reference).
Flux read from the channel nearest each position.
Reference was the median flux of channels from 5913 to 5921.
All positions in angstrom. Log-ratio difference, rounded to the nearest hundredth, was 0.16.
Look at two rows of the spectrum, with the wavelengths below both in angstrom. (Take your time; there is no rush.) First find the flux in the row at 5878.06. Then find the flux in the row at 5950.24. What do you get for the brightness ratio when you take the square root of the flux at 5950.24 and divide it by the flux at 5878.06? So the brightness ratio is 0.159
